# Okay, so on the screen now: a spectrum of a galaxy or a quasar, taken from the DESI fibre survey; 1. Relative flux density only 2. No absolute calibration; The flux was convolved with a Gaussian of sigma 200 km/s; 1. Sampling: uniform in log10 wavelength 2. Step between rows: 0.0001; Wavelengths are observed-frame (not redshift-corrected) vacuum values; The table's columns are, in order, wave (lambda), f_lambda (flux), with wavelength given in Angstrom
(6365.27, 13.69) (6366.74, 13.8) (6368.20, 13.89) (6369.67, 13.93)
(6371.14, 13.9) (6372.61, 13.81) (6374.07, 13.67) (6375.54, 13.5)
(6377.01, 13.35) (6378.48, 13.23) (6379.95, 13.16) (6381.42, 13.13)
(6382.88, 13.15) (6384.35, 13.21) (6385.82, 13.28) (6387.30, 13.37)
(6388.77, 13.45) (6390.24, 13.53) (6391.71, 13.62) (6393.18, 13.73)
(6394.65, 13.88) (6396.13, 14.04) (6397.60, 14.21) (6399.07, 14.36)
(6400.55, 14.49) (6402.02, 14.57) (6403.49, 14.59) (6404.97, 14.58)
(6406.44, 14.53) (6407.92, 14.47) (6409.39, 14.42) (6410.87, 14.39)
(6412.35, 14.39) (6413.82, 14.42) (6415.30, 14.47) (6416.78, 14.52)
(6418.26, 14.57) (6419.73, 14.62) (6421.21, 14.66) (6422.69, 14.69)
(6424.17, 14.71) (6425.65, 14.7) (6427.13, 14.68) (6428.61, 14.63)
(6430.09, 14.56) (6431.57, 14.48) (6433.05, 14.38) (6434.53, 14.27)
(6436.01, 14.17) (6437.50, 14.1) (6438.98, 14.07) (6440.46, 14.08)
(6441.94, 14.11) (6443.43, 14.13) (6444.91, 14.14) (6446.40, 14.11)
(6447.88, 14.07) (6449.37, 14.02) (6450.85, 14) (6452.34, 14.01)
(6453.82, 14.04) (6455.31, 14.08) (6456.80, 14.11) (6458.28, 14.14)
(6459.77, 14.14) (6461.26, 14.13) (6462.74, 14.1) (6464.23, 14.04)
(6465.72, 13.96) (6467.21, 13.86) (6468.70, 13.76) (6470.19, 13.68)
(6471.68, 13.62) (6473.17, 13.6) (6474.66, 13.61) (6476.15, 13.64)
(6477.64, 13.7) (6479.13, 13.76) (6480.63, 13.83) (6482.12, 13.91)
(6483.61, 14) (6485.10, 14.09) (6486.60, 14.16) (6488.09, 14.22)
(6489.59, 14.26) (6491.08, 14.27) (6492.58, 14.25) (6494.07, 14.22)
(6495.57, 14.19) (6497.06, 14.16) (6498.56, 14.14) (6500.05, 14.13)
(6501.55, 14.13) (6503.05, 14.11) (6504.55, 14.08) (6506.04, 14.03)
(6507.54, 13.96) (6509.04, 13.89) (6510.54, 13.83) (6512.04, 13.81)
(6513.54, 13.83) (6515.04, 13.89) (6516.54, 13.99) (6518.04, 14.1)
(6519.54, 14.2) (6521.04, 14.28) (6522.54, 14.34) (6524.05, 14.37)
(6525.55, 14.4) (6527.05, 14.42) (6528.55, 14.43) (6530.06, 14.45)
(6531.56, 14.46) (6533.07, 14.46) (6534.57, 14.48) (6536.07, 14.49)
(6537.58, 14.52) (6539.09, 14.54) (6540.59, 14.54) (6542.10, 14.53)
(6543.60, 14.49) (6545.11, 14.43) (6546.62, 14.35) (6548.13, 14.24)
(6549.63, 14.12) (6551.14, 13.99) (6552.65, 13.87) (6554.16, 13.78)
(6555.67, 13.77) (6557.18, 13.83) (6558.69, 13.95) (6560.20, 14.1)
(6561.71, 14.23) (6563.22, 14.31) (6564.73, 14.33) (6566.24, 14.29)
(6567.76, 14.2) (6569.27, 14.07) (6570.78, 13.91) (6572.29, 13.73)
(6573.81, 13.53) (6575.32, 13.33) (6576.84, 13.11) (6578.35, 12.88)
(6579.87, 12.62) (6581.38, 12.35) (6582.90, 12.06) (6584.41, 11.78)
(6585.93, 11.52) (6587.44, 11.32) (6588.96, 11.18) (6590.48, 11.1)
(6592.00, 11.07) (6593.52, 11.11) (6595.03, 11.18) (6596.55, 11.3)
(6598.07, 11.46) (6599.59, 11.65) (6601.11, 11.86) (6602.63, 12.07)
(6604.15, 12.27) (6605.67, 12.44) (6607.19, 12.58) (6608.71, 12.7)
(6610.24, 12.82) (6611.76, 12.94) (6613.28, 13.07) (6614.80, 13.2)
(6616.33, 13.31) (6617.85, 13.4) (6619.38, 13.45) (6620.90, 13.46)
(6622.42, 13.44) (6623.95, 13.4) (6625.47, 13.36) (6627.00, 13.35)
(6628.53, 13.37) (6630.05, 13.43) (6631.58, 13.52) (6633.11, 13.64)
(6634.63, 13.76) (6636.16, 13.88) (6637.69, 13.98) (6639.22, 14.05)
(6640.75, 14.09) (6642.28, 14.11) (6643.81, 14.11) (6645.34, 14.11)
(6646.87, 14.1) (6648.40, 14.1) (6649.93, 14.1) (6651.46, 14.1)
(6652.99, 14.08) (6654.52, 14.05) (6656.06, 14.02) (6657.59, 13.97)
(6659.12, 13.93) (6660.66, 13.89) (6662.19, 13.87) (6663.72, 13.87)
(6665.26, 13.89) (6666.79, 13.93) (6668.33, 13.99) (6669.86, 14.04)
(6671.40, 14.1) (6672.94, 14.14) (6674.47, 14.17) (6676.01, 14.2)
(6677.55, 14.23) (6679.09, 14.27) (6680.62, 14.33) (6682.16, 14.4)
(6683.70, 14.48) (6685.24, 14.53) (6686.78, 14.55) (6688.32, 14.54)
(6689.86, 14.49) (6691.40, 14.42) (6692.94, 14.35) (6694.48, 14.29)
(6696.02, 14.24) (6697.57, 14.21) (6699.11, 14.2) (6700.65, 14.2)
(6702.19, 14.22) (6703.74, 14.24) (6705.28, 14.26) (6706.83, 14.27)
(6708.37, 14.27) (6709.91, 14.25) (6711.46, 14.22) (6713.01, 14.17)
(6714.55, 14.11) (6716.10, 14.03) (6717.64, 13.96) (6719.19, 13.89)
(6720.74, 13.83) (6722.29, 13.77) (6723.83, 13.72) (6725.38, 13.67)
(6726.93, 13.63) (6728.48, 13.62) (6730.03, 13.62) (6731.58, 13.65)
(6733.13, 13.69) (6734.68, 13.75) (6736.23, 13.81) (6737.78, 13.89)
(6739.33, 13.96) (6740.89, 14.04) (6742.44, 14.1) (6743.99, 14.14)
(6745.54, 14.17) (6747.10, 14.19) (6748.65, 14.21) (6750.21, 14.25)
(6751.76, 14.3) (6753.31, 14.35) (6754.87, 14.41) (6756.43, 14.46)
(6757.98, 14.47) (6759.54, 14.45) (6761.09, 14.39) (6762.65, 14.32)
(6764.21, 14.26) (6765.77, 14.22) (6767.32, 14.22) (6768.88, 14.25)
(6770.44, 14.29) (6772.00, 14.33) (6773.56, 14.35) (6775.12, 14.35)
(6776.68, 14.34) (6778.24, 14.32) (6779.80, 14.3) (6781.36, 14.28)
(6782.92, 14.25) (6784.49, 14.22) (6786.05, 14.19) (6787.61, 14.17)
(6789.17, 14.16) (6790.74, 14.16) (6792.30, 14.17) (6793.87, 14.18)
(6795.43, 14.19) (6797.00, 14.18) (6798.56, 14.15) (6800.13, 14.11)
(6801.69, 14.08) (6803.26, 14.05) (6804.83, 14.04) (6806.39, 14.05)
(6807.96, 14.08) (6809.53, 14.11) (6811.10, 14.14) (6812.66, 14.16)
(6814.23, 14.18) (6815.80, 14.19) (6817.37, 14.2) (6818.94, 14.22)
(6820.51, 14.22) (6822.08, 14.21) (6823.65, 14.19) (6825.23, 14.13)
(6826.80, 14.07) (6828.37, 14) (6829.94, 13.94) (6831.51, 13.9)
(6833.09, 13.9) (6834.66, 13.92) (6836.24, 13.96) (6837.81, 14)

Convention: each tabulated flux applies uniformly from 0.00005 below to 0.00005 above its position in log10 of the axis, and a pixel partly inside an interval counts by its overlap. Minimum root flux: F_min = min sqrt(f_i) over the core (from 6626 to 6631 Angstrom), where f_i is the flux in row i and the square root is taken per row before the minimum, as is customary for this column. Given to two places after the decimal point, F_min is 3.65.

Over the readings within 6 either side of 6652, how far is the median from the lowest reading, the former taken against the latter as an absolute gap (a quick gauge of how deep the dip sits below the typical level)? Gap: 0.12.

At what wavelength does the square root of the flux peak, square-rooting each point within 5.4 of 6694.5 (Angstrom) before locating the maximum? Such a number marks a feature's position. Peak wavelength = 6689.86 Angstrom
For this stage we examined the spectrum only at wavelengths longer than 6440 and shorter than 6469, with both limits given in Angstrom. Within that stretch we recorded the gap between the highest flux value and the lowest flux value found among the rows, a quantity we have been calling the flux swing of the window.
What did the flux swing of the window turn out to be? 0.38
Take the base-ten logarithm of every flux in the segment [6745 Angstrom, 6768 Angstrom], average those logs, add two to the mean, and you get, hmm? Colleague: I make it 3.16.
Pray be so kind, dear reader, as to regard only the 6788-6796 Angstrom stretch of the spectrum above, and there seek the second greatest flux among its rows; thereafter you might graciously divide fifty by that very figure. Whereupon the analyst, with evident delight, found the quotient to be 3.53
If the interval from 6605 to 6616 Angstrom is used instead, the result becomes 3.83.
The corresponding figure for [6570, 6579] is 3.64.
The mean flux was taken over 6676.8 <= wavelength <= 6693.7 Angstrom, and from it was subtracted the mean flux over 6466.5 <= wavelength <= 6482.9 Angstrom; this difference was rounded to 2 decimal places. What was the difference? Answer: 0.69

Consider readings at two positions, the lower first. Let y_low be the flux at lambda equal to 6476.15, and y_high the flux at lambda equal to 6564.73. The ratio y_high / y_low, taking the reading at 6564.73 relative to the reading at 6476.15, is 1.05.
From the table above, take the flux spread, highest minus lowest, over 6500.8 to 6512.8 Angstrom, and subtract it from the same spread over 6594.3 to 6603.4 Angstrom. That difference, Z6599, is 0.57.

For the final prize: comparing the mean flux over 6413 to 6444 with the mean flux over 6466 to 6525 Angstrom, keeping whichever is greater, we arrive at 14.43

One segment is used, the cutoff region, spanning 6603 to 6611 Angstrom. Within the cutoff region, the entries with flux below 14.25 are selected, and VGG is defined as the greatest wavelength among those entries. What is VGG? 6610.24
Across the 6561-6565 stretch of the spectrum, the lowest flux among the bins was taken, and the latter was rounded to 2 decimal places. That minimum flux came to 14.23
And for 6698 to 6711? 14.20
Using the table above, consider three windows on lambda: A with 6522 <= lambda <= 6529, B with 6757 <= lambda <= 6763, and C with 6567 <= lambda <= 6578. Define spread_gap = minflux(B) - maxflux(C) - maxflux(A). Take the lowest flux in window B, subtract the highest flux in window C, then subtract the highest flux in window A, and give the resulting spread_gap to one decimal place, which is -14.3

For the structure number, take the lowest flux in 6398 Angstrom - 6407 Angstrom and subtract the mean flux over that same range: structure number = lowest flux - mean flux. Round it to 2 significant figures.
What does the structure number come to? -0.16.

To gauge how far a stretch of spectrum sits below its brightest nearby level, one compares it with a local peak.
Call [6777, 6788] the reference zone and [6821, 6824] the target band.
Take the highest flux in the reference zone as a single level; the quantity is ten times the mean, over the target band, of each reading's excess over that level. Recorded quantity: -1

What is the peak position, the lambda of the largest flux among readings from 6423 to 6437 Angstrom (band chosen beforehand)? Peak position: 6424.17 Angstrom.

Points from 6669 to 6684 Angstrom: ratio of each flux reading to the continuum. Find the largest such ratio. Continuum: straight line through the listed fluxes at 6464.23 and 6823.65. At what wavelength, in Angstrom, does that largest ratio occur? 6683.70 Angstrom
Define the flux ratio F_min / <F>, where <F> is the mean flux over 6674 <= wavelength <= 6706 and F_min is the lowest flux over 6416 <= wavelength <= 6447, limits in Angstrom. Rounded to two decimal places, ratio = 0.98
